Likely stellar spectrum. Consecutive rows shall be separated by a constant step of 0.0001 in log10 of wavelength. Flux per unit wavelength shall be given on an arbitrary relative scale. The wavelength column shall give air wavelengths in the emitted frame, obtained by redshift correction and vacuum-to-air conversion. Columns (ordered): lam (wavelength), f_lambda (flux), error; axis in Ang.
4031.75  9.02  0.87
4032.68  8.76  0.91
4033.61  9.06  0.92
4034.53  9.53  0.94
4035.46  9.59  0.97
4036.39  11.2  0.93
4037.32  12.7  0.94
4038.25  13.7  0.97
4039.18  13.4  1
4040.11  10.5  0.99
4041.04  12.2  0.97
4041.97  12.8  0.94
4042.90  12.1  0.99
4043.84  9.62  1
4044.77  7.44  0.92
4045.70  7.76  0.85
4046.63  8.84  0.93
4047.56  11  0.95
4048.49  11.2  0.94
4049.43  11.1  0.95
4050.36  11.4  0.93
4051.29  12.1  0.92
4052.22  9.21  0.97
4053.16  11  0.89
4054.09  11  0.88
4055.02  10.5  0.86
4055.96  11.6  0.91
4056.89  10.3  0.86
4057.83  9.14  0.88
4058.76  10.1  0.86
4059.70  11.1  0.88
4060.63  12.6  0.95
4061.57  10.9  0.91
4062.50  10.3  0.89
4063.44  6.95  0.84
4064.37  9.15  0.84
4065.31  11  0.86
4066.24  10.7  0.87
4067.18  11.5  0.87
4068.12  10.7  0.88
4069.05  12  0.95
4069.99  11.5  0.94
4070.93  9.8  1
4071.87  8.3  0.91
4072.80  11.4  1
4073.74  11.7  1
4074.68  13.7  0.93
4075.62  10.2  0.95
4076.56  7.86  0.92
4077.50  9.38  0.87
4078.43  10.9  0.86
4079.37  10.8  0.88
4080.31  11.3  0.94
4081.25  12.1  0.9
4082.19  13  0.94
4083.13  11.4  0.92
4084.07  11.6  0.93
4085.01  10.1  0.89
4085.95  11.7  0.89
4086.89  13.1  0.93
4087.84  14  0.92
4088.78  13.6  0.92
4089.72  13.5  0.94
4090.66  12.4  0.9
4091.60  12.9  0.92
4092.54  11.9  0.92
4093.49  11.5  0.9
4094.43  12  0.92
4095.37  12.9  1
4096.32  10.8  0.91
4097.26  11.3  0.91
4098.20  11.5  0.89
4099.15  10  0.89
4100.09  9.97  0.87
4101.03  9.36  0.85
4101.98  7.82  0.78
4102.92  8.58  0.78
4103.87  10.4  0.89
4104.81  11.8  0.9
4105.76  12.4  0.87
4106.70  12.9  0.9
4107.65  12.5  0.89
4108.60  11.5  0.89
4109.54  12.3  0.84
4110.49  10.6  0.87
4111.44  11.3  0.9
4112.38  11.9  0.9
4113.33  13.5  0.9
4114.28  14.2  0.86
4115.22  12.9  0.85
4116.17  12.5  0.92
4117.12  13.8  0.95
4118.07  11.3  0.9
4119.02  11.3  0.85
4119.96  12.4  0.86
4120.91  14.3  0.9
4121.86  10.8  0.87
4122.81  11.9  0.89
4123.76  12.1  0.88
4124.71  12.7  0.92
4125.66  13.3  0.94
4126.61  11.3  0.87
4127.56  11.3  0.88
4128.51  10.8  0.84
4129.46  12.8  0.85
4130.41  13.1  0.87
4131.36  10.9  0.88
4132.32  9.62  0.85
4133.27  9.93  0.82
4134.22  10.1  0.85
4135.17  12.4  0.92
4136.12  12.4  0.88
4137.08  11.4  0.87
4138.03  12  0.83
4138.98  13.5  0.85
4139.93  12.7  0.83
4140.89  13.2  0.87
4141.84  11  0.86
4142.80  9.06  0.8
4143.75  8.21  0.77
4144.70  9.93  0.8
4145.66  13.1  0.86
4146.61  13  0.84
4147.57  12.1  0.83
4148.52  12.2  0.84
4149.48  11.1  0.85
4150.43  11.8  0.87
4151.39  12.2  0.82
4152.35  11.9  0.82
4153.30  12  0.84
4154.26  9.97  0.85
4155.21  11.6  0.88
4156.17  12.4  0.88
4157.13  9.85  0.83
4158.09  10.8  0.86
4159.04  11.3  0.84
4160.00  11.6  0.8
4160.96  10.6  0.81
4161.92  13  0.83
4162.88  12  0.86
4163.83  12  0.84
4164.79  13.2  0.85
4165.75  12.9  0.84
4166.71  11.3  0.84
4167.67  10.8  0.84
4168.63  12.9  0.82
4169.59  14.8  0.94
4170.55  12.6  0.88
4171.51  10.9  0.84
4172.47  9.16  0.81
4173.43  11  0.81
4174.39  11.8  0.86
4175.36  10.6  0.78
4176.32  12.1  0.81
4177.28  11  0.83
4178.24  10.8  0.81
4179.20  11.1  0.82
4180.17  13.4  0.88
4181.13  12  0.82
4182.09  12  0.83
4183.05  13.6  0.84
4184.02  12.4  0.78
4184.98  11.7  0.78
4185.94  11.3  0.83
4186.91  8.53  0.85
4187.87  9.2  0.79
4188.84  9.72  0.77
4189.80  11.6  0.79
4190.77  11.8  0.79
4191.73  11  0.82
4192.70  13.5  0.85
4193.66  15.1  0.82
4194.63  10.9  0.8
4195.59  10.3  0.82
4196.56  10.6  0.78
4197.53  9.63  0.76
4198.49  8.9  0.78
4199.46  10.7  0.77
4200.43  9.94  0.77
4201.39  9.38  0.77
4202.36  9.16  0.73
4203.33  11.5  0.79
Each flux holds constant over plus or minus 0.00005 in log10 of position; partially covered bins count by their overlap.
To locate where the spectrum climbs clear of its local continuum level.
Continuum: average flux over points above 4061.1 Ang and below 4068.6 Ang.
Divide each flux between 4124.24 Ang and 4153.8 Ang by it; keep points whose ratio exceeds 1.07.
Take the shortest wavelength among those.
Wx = 4124.71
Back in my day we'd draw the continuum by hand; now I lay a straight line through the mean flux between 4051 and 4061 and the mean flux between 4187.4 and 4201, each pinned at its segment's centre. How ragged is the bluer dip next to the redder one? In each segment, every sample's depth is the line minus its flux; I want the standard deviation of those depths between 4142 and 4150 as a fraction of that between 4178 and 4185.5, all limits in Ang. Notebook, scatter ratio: 1.9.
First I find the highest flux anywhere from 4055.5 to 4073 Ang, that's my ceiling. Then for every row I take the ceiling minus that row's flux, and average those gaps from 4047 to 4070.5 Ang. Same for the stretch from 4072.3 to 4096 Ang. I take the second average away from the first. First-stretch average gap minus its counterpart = 1.1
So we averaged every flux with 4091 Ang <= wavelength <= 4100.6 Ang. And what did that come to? 11.5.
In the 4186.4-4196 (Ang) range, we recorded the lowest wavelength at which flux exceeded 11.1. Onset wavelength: 4189.80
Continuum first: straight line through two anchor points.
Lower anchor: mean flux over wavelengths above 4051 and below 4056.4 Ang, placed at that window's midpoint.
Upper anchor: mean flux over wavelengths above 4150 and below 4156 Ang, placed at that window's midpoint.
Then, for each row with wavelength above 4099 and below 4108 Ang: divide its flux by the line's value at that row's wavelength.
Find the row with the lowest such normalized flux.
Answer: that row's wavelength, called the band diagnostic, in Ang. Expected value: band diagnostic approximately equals 4101.98 Ang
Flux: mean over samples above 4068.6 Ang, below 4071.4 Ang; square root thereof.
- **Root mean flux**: 3.33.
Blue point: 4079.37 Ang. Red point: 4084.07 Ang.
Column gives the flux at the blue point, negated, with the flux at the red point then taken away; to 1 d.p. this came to -22.4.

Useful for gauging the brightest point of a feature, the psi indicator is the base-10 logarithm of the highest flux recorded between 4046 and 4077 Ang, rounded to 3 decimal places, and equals 1.137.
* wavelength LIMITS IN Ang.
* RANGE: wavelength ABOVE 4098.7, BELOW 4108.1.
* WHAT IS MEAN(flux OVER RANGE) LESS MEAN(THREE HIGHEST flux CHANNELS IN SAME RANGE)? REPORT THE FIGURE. -2.0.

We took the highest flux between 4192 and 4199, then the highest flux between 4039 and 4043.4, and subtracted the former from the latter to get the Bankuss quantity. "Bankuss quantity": -1.7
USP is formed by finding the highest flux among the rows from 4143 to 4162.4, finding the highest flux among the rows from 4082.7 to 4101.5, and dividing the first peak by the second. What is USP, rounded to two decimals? 0.94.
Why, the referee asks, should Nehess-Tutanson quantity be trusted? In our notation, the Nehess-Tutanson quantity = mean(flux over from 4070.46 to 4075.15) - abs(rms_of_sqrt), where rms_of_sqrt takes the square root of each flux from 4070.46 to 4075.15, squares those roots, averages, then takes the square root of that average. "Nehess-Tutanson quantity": 7.7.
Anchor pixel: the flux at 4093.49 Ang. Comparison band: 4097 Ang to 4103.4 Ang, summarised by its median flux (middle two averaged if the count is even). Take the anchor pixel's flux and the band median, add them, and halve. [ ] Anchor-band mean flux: 10.7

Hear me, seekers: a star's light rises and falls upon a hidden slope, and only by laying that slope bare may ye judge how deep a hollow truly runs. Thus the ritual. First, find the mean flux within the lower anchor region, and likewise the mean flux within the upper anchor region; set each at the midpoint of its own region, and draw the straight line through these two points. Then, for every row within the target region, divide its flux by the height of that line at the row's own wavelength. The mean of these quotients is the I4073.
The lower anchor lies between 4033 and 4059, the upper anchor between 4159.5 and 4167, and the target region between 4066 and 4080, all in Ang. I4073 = 0.97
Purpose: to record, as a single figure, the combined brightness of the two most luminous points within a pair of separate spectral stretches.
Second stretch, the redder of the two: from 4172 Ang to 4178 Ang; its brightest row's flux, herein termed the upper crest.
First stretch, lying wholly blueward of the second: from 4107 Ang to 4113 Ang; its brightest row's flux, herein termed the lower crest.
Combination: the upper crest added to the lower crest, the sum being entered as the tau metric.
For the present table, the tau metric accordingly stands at 24.6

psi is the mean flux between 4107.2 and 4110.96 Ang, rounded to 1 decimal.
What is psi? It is 11.7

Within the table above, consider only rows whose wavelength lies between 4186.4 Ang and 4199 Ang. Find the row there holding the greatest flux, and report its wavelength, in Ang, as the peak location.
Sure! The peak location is 4193.66 Ang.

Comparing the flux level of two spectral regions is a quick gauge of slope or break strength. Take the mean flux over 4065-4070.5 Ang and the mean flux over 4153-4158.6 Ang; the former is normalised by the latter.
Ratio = 1.01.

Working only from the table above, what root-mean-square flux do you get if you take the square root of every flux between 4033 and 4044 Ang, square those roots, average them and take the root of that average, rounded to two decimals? 3.37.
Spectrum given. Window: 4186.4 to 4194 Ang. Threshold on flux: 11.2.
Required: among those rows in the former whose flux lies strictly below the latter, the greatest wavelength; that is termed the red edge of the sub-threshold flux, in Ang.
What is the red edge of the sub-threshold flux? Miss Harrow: 4191.73 Ang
